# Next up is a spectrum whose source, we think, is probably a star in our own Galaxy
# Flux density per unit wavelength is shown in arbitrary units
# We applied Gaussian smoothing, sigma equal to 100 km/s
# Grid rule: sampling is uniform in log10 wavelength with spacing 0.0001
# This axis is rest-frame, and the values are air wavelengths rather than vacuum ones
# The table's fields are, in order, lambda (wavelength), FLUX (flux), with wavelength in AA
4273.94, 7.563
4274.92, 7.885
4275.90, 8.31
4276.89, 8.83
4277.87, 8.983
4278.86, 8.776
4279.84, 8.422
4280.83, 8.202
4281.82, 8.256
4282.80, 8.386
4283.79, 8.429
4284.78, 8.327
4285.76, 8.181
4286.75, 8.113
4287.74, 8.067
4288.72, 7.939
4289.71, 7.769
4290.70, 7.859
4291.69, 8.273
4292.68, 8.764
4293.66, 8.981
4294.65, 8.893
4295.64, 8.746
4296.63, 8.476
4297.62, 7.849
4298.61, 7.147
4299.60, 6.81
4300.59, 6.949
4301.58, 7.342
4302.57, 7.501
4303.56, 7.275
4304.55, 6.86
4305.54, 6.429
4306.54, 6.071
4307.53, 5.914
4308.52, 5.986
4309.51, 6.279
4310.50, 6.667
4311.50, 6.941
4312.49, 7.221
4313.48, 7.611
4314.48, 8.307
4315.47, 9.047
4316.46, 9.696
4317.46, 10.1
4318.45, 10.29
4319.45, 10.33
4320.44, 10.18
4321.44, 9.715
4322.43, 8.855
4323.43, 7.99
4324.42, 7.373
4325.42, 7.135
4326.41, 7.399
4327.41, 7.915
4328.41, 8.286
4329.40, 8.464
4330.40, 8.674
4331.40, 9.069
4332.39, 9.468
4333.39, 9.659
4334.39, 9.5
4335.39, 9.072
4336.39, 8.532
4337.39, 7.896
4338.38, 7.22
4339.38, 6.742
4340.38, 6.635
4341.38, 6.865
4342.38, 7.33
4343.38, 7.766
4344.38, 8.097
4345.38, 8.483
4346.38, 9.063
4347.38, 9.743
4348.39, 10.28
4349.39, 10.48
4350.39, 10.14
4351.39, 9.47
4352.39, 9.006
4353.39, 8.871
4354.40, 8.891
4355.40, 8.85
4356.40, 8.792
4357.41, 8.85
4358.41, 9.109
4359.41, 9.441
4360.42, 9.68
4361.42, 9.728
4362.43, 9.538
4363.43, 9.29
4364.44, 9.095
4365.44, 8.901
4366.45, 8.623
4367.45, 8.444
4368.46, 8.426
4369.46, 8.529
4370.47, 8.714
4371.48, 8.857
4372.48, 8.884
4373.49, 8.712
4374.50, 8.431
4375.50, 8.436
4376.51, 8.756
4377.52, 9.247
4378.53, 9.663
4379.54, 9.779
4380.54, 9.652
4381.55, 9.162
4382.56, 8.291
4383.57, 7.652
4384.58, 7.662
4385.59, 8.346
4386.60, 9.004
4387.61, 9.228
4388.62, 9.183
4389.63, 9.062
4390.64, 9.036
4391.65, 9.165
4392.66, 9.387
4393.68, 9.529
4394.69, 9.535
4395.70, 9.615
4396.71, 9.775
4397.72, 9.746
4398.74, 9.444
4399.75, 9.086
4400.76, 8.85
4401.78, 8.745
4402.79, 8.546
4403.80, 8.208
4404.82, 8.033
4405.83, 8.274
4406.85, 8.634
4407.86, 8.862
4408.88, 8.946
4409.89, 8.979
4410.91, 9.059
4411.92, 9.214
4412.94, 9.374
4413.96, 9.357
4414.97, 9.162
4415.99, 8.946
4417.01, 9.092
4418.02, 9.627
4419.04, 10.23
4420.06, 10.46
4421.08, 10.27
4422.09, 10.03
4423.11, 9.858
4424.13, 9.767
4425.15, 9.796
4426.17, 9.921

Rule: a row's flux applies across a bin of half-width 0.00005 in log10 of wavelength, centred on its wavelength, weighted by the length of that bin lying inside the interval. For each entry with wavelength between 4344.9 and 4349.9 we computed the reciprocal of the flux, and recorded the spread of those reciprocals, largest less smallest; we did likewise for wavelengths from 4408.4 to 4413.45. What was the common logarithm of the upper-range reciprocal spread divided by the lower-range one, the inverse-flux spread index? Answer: -0.64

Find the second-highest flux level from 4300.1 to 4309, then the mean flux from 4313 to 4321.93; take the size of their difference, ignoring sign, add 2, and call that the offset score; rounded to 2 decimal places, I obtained 4.13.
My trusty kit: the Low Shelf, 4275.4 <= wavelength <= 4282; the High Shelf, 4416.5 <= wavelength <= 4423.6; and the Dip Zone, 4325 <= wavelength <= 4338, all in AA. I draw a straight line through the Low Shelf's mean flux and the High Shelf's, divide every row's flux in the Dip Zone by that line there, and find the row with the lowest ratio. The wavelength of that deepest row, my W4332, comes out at 4325.42 AA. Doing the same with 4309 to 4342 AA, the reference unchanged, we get 4309.51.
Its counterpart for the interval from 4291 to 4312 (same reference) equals 4307.53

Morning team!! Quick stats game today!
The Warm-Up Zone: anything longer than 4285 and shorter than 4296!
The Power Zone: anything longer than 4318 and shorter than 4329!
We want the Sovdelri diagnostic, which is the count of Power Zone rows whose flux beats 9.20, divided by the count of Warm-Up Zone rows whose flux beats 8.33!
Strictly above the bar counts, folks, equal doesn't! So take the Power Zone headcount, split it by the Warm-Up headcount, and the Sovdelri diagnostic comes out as 1.0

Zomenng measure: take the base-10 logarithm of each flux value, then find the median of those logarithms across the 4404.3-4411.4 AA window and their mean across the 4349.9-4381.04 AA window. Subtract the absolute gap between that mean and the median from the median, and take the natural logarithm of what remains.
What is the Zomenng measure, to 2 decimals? -0.06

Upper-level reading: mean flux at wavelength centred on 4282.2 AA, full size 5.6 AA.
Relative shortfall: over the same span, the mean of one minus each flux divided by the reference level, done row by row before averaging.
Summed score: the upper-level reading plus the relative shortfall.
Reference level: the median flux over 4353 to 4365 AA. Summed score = 8.4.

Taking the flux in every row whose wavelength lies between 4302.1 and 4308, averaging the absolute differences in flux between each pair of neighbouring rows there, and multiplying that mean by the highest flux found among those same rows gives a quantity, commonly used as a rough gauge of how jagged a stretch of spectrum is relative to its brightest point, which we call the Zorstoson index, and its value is 2.4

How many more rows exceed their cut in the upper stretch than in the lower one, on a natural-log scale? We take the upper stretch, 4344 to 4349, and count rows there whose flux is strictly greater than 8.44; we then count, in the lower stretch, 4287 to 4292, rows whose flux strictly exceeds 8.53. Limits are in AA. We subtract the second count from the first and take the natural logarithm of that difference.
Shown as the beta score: 1.4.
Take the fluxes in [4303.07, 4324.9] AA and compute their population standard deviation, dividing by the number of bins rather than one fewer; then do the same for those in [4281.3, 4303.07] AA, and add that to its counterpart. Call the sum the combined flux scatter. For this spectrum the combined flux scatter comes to 2.12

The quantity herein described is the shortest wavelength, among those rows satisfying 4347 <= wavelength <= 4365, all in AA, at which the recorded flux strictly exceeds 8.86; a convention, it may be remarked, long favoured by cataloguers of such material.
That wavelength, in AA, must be 4347.38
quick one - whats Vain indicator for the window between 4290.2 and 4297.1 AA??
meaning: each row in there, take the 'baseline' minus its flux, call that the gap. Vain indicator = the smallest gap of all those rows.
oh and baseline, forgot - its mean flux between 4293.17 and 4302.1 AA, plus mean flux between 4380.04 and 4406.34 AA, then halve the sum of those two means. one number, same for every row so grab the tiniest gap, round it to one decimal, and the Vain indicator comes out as -0.6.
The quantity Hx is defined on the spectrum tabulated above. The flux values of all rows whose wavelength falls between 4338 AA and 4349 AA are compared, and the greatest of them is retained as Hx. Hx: 10.28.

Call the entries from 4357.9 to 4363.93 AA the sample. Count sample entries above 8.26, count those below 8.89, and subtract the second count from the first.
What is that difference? 6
